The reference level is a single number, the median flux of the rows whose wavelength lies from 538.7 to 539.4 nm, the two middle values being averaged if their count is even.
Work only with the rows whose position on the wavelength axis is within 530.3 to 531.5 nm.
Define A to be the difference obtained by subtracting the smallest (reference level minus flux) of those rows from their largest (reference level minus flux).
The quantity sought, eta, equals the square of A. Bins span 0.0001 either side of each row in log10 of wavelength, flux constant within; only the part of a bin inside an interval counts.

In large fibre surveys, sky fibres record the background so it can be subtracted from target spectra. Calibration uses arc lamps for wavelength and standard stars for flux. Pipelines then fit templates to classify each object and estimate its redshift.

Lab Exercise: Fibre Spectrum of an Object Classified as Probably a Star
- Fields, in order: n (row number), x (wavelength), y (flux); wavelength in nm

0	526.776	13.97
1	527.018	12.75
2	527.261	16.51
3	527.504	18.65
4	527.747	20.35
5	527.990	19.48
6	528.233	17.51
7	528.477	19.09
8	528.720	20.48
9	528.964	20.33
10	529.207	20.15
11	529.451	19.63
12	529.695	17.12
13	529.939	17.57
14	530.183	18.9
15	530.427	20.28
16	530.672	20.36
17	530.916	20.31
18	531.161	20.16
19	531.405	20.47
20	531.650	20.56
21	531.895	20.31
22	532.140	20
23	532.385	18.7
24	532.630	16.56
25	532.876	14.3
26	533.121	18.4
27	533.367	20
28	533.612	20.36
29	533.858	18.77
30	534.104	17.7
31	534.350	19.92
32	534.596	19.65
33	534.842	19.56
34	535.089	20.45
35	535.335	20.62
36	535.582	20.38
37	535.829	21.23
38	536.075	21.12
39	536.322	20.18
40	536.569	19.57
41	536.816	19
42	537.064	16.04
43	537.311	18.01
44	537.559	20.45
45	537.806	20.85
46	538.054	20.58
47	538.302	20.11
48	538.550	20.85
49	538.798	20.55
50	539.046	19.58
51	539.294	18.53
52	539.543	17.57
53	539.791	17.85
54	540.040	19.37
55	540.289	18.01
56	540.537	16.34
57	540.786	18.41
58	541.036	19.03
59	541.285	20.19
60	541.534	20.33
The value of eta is 0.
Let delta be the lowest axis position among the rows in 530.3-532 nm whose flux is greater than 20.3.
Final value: 530.672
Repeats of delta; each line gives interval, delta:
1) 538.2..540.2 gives 538.550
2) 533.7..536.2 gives 535.089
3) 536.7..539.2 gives 537.559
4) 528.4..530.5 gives 528.720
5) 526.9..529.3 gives 527.747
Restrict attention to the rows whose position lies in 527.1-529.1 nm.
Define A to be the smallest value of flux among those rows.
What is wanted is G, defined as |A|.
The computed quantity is 16.5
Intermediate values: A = 16.51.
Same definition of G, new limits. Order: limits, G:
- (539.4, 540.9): 16.3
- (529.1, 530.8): 17.1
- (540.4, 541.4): 16.3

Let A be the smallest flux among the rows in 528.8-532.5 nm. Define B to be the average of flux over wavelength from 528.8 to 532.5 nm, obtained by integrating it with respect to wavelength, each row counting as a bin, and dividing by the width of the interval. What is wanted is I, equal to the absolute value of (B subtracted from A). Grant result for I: 2.5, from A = 17.12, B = 19.7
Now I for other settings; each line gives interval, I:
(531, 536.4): 5.2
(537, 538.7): 3.7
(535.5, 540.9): 3.3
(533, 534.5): 1.5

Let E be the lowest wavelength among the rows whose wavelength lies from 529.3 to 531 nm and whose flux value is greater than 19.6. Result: 529.451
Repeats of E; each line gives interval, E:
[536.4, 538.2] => 537.559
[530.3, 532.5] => 530.427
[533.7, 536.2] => 534.350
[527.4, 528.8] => 527.747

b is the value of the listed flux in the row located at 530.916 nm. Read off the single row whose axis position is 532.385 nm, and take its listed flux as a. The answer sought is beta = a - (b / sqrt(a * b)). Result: 17.7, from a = 18.7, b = 20.31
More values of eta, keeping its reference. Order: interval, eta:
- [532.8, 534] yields 37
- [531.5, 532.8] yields 16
